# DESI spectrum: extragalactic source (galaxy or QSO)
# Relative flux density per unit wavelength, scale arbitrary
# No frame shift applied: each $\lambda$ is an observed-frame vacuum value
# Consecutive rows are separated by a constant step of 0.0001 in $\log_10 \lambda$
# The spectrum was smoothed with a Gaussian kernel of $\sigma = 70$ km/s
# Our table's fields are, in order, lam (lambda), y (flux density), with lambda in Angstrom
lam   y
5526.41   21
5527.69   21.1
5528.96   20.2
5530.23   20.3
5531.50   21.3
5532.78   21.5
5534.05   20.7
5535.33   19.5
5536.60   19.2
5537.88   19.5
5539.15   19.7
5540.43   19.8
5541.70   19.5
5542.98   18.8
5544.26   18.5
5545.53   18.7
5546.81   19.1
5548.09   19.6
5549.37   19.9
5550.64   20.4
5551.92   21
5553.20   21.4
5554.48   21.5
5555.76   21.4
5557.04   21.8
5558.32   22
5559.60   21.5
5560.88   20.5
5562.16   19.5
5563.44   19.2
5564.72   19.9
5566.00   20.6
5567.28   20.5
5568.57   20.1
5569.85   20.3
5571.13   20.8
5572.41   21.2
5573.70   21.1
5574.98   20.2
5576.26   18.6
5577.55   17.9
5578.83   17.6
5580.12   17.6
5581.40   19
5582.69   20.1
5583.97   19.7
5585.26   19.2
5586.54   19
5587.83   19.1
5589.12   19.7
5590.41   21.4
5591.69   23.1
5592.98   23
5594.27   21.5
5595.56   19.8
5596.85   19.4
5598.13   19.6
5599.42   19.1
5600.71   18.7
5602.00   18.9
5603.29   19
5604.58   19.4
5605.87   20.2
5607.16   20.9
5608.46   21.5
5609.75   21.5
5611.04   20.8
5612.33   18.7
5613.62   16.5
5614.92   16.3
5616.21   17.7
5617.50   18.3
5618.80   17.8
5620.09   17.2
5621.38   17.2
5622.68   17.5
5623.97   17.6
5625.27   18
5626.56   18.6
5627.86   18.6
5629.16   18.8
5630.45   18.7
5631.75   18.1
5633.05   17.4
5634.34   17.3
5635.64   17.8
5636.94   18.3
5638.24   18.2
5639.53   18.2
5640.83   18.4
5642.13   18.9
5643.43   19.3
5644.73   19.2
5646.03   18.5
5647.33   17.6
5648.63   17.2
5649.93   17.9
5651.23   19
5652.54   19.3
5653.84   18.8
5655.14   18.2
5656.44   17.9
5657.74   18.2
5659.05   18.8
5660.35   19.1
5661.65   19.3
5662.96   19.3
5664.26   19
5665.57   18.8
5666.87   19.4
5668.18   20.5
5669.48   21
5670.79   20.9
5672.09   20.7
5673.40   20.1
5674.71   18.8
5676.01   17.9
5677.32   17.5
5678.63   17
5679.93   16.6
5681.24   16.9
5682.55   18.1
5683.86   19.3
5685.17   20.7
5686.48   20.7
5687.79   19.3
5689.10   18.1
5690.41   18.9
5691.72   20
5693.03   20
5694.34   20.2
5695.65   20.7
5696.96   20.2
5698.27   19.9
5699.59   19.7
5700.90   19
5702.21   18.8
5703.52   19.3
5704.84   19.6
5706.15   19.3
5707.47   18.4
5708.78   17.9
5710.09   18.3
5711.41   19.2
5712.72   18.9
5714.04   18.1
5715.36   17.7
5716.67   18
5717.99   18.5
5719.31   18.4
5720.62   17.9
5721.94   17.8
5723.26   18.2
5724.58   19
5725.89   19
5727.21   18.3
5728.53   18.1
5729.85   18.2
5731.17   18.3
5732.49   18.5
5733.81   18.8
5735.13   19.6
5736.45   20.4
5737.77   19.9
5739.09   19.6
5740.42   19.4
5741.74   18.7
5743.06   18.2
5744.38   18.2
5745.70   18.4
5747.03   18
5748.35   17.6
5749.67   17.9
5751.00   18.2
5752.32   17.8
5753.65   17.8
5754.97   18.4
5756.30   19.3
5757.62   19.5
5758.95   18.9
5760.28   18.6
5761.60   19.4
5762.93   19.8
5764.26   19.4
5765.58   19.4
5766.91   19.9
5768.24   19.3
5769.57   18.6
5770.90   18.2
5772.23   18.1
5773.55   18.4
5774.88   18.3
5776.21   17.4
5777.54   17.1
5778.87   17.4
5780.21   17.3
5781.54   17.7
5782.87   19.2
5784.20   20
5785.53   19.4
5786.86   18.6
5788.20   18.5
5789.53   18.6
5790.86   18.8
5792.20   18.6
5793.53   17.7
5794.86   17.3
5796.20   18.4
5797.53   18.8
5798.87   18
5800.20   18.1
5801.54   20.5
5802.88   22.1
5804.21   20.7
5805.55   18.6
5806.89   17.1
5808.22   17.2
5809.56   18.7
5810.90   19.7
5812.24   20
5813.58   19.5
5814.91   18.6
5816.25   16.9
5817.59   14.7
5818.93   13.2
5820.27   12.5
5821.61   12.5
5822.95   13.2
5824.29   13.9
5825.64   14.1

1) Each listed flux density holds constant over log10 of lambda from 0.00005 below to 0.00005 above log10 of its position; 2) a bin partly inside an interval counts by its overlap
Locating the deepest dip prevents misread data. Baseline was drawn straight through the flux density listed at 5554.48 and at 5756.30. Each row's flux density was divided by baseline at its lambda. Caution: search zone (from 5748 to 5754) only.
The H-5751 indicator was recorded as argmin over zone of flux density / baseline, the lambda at 5748.35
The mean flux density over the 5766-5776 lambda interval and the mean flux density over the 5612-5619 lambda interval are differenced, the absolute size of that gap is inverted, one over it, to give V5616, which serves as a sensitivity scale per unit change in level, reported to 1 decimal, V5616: 0.9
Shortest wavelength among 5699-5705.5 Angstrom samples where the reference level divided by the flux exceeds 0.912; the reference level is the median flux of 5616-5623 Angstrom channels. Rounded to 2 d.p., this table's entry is 5700.90 Angstrom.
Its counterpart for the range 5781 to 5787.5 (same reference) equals 5781.54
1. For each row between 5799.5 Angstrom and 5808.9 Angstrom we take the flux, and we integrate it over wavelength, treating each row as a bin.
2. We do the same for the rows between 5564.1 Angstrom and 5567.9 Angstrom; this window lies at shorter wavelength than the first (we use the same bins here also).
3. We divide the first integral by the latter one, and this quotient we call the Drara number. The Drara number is 2.3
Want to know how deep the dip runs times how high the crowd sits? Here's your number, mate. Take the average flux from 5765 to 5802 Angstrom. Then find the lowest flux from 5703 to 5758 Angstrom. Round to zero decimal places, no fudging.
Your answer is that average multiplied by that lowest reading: 325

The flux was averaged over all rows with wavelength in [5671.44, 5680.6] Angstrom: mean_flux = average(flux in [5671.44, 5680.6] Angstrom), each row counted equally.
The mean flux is 18.4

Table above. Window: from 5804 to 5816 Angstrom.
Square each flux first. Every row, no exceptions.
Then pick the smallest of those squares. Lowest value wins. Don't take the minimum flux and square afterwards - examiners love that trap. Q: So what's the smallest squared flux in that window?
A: 292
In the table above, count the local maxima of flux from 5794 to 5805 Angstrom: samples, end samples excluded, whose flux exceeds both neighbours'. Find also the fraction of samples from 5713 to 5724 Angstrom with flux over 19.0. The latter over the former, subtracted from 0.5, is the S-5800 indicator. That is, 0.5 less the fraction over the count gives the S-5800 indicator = 0.50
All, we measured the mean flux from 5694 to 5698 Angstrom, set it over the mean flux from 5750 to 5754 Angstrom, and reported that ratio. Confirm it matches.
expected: 1.14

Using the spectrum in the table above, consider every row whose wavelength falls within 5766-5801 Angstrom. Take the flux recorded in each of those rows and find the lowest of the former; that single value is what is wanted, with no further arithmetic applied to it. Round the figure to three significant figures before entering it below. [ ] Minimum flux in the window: 17.1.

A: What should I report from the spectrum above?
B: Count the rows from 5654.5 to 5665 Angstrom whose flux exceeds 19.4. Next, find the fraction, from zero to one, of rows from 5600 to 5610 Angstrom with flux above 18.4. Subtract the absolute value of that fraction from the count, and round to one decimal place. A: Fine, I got -1.0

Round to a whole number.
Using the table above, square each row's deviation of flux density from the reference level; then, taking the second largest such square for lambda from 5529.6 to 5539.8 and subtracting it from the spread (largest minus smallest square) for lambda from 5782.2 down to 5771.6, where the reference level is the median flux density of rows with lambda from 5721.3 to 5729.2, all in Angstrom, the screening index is -8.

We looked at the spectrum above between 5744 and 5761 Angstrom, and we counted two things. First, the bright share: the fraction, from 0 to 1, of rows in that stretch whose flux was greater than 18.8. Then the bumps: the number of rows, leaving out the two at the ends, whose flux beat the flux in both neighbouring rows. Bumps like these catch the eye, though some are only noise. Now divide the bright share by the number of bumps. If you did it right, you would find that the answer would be 0.08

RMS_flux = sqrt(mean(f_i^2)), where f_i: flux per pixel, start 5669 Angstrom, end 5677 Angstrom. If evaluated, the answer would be 19.9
